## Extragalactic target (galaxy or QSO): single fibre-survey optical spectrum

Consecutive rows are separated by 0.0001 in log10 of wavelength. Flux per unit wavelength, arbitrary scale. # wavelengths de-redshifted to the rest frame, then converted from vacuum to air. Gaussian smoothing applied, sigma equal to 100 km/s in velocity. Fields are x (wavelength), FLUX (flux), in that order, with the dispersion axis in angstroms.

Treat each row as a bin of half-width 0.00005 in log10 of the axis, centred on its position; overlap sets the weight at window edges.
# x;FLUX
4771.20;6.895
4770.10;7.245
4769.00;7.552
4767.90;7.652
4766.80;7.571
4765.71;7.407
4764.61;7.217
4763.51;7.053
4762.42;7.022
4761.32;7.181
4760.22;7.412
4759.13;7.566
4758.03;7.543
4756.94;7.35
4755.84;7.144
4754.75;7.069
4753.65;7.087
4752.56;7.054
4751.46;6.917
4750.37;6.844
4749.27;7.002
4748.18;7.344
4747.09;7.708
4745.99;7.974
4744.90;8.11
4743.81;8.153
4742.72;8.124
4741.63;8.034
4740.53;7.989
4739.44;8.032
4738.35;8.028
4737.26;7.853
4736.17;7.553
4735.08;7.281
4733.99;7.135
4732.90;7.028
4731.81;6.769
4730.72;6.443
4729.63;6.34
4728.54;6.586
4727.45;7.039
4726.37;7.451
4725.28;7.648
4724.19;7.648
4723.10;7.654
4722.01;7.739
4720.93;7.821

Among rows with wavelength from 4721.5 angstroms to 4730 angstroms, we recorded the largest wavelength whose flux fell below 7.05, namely 4729.63 angstroms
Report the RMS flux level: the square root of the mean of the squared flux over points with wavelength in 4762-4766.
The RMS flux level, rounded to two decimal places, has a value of 7.18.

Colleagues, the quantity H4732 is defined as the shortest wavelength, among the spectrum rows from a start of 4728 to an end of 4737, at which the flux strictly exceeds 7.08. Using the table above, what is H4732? 4733.99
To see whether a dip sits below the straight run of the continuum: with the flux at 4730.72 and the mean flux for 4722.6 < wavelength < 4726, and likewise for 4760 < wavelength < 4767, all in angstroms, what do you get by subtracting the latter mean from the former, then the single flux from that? -6.1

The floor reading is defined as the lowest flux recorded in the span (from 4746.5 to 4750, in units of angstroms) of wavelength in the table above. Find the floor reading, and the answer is 7.002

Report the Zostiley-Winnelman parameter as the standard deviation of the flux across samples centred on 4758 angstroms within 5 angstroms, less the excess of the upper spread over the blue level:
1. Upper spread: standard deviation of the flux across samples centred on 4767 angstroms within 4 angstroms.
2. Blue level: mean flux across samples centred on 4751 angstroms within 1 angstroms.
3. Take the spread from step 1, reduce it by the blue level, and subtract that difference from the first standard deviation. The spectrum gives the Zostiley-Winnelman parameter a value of 6.9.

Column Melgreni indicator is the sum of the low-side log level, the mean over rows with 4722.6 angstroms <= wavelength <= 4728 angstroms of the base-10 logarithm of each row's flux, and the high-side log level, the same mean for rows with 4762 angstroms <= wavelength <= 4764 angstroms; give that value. 1.72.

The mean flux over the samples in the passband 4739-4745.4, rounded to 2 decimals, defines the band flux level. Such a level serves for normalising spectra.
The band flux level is 8.07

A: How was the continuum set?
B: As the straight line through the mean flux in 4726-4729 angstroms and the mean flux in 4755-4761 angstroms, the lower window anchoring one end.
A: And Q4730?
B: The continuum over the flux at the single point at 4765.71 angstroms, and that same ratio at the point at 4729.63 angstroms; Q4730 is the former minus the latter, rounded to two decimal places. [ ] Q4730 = -0.10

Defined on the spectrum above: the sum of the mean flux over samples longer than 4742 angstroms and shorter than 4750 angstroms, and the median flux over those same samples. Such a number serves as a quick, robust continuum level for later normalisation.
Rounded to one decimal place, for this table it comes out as 15.7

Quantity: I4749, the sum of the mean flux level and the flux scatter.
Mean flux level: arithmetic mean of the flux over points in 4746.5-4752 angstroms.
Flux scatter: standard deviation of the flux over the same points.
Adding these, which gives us 7.5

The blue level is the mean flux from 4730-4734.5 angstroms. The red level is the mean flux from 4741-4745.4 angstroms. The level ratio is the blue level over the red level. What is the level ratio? 0.84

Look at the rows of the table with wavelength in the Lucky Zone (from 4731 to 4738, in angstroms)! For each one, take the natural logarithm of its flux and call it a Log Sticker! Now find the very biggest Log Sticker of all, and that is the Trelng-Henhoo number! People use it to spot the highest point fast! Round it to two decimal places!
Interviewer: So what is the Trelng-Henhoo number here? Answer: 2.06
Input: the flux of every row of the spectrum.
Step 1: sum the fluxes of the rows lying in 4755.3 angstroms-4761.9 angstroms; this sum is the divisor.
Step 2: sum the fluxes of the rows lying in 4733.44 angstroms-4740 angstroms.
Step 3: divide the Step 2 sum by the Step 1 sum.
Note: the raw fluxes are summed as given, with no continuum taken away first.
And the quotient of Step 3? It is 1.04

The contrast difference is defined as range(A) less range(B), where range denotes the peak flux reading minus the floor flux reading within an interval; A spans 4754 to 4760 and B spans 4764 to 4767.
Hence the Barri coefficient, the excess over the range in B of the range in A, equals 0.14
